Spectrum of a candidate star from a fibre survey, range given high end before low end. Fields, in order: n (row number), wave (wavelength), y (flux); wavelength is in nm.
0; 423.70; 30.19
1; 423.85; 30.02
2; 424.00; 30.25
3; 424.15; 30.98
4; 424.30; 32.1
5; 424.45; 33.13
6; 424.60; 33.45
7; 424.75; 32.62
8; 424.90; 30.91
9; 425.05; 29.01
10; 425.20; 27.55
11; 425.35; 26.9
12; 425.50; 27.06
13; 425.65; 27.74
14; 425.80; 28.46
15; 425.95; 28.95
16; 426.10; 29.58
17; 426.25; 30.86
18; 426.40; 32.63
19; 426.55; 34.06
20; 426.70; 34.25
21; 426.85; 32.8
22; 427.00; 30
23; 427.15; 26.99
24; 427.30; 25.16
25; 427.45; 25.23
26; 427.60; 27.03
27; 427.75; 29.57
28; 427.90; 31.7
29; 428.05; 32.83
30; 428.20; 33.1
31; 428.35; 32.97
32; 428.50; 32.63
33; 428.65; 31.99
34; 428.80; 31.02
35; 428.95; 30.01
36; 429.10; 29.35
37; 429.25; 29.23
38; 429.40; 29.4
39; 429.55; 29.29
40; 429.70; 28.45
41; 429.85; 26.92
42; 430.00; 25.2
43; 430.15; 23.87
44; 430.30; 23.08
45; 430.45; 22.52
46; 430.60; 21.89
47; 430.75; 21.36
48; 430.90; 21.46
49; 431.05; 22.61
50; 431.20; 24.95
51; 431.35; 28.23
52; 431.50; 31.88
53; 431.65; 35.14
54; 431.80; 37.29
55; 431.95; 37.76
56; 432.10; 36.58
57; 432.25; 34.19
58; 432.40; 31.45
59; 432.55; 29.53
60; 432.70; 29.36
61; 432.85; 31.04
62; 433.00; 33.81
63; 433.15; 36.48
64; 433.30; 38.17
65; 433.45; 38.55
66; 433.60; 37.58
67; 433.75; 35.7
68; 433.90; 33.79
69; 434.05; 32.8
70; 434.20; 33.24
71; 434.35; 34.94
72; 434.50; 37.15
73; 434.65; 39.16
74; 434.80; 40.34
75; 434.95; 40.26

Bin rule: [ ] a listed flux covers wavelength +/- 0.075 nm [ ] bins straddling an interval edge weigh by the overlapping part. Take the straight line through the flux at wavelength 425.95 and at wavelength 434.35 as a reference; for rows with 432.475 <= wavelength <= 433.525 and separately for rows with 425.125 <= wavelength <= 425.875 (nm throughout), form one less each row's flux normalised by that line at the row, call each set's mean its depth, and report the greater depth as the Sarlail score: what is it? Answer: 0.038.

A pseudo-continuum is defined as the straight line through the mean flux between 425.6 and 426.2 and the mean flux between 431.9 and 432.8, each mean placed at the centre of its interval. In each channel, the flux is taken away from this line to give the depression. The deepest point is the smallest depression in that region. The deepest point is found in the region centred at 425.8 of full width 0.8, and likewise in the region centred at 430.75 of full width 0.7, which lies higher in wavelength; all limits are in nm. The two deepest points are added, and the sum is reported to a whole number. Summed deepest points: 9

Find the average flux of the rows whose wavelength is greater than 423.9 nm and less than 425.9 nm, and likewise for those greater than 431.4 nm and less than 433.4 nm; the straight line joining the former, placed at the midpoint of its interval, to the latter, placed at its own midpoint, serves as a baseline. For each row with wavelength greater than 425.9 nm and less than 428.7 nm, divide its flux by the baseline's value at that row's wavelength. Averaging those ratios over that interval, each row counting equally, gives 0.98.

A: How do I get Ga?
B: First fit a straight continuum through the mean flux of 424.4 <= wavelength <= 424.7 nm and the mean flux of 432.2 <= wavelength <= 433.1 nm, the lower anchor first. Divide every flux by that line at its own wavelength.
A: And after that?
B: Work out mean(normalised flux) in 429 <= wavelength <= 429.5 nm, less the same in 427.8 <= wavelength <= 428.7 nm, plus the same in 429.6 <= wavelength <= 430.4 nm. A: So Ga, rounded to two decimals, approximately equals 0.70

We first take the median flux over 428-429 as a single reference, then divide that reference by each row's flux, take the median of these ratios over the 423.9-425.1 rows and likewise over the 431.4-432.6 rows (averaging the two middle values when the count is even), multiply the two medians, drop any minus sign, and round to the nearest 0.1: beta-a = 1.0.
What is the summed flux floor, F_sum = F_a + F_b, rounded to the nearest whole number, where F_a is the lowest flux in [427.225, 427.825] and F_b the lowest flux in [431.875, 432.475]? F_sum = 57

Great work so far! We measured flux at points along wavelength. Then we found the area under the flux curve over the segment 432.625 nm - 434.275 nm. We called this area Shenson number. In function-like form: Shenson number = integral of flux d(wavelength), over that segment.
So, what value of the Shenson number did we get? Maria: 57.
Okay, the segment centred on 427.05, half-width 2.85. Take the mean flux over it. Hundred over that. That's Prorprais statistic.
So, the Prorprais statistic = 3.3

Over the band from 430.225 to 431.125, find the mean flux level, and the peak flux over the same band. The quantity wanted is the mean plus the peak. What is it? 45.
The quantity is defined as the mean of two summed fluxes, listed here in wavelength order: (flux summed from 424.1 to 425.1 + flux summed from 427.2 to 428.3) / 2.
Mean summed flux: 213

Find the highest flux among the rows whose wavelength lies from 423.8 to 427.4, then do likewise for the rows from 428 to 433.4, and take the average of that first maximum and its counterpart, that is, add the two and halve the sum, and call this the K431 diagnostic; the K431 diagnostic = 36.2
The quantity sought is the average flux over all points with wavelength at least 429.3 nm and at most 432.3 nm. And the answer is 28.1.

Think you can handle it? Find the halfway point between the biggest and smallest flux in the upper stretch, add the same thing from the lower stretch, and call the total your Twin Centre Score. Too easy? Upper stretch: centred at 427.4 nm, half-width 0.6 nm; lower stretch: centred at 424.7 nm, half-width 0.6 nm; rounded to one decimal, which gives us 59.5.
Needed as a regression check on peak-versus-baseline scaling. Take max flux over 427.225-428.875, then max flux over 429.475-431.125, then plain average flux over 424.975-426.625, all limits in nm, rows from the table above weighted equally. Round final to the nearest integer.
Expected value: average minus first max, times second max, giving -110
